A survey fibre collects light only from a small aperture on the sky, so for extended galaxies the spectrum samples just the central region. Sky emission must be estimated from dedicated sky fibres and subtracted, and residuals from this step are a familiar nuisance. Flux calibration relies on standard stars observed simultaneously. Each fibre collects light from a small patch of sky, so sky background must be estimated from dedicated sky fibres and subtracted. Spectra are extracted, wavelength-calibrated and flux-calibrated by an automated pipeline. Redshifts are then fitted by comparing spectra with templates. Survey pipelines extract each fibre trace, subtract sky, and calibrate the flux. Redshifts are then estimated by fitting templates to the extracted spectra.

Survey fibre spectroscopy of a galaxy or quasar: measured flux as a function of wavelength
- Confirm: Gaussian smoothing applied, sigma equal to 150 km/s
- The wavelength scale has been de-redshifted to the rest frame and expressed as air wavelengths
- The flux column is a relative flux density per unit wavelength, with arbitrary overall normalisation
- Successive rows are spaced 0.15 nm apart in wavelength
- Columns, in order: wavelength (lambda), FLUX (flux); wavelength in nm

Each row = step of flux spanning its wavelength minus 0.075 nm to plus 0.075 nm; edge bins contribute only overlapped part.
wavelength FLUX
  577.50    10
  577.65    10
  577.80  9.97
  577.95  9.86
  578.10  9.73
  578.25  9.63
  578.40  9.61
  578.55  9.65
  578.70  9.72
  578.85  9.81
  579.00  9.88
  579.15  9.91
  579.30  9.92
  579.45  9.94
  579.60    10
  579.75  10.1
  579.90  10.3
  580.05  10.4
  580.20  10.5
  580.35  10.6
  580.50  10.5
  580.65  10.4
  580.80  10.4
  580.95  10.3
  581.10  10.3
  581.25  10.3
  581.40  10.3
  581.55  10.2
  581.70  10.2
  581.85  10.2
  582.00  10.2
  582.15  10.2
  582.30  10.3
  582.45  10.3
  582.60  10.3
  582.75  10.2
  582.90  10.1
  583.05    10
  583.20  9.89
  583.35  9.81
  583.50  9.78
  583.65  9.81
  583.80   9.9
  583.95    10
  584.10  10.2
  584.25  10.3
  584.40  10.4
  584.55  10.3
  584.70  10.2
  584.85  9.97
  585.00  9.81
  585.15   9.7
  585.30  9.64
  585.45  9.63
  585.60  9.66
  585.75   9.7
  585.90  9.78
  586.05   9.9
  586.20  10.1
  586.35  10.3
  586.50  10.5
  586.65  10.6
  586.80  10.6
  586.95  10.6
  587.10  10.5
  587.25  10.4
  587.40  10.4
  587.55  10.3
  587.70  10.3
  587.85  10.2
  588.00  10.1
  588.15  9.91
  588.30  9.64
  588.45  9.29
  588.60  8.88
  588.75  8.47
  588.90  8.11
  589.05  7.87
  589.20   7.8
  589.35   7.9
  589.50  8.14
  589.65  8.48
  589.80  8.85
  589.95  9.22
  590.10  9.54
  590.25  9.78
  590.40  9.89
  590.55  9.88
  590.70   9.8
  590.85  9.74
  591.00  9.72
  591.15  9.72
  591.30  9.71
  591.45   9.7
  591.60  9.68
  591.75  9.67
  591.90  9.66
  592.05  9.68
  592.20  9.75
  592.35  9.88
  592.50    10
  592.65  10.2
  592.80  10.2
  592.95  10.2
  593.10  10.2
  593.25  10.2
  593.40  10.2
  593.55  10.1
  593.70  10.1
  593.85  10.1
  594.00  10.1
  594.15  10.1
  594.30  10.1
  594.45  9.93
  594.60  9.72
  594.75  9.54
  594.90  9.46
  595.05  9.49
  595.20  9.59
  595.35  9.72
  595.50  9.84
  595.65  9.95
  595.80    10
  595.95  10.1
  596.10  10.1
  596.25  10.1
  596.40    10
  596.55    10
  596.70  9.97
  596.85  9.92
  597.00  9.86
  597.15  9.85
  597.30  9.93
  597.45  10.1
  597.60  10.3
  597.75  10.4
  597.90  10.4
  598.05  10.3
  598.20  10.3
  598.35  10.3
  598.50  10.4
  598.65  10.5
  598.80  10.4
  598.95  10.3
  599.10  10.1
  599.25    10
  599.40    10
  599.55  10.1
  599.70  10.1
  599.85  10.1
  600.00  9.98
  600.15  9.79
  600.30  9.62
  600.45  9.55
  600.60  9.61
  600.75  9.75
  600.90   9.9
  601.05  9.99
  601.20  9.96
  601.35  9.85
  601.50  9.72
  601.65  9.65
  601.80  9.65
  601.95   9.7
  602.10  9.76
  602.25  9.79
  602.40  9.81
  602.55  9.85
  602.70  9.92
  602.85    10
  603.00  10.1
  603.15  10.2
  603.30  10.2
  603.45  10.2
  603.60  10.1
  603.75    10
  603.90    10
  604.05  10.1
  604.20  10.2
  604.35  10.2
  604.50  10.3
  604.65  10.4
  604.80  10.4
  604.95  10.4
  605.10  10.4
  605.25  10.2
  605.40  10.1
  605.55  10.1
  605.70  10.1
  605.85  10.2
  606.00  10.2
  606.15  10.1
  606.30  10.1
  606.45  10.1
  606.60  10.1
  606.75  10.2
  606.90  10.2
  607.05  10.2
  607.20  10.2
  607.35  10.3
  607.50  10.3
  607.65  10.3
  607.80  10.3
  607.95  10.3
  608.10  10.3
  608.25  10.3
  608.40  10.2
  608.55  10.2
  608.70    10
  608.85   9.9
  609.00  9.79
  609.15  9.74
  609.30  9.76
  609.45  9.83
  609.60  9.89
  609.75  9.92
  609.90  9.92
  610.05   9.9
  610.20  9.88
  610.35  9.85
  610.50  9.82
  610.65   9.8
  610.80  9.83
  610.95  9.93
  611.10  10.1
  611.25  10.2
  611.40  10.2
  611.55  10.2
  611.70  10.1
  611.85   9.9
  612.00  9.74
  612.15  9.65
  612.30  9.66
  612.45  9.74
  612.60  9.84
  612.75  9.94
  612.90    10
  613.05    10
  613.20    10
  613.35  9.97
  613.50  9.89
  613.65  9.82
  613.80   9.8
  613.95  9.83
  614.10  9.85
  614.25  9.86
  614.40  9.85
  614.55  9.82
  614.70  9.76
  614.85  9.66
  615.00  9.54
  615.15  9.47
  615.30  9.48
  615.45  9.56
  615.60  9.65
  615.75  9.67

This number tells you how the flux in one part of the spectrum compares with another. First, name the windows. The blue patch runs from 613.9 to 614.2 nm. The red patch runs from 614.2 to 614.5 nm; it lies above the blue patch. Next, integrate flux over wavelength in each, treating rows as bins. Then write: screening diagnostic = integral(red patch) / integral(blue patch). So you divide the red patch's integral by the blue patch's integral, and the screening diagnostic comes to 1.00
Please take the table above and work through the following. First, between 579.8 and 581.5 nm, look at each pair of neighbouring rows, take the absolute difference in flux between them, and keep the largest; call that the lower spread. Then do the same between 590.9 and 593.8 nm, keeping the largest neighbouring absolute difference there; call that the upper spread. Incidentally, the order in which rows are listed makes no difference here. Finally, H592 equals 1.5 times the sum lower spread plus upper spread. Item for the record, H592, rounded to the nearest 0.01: 0.45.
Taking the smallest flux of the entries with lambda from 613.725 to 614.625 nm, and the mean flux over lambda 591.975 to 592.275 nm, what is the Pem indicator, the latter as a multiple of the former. 0.99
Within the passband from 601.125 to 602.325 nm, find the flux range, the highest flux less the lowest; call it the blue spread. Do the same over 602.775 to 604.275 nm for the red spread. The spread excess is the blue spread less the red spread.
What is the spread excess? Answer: 0.11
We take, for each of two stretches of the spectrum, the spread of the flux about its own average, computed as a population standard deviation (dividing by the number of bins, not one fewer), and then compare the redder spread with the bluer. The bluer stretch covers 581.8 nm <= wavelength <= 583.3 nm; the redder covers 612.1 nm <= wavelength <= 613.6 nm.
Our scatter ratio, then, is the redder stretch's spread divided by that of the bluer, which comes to 1.03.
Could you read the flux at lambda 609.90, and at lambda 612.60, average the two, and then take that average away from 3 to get -6.88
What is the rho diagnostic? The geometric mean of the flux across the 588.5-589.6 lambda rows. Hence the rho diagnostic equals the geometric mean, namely 8.2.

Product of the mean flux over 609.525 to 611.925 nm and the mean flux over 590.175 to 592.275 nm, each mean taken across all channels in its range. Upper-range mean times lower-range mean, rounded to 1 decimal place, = 97.1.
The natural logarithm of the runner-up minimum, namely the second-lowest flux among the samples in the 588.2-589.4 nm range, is 2.06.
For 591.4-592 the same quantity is 2.27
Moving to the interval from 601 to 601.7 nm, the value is 2.27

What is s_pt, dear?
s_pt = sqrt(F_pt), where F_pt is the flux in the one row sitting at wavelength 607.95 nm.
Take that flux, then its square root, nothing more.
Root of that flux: 3.21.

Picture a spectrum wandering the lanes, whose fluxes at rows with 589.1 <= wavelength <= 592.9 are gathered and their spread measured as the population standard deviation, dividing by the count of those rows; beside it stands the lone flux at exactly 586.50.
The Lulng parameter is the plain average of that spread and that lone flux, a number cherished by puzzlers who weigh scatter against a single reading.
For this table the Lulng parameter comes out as 5.58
